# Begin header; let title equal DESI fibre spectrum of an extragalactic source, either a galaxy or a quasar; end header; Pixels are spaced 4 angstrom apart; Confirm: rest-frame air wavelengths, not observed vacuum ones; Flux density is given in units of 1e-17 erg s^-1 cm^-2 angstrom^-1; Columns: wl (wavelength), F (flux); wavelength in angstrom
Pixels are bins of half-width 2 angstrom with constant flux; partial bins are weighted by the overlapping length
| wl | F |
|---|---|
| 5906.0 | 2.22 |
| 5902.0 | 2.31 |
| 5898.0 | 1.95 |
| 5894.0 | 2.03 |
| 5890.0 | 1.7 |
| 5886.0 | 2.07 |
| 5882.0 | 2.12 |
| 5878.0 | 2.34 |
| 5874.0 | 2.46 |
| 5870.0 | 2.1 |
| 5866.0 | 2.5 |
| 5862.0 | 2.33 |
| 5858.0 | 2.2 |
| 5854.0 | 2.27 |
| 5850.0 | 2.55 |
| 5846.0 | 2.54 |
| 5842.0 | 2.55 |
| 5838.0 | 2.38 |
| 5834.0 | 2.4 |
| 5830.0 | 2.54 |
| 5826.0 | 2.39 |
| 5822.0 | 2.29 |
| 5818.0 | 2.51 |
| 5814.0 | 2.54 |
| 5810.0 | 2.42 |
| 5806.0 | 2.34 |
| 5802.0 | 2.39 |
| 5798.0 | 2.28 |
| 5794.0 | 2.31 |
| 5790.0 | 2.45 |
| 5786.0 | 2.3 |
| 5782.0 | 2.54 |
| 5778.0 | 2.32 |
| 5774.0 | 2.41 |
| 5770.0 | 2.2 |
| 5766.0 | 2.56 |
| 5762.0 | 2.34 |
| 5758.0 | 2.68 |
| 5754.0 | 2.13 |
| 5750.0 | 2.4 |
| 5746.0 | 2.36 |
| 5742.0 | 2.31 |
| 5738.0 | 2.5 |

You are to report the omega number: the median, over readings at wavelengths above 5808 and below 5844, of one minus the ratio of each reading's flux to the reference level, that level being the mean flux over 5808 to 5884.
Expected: -0.012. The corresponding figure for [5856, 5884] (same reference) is 0.026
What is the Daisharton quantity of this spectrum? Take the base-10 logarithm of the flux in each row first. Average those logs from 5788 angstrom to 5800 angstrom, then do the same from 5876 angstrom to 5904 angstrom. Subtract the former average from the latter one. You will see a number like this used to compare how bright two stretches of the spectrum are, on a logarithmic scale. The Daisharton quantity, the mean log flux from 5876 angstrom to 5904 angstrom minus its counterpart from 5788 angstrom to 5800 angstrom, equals -0.056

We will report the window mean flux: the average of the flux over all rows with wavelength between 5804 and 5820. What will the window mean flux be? 2.45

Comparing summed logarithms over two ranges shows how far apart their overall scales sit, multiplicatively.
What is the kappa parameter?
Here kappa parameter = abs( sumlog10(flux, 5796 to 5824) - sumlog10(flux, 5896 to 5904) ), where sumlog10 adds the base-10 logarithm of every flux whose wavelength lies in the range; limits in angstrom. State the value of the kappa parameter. 2.0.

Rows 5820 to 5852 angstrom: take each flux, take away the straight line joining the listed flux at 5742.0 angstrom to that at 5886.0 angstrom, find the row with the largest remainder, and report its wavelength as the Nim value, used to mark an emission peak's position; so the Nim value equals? 5850.0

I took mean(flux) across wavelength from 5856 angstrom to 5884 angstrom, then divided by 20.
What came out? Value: 0.115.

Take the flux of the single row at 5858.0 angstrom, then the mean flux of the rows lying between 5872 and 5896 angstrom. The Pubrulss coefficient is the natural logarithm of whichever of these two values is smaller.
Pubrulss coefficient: 0.75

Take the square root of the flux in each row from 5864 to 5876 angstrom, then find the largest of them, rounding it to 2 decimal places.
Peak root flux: 1.58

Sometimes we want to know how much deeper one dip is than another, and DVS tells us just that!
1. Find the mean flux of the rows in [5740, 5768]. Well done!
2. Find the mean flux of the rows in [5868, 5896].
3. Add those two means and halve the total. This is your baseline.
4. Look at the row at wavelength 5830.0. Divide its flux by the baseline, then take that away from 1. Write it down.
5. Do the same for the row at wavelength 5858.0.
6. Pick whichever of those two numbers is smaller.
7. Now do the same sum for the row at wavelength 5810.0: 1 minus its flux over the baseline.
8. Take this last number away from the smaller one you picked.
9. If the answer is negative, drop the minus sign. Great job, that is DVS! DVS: 0.053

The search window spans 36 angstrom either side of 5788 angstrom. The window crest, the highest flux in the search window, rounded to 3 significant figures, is 2.68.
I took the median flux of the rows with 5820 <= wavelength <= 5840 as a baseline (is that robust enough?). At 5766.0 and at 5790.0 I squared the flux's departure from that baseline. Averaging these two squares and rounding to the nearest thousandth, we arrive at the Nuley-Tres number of 0.016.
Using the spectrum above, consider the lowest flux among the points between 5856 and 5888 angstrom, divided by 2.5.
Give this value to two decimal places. 0.83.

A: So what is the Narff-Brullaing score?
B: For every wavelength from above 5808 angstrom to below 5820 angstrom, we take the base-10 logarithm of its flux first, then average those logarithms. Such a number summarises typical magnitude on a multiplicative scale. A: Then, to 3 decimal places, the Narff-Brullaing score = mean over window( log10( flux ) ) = 0.396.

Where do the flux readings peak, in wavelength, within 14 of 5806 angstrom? 5814.0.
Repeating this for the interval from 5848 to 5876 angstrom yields 5850.0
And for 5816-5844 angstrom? 5842.0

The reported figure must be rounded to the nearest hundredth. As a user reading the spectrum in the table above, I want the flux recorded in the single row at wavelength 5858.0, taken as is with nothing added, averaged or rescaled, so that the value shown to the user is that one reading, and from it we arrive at 2.20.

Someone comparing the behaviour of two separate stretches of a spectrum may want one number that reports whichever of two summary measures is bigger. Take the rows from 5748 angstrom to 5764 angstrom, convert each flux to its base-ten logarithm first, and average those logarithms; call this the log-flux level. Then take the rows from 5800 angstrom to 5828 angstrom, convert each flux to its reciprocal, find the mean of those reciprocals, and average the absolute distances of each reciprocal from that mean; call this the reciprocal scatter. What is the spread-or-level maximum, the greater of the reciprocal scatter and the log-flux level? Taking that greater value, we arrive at 0.376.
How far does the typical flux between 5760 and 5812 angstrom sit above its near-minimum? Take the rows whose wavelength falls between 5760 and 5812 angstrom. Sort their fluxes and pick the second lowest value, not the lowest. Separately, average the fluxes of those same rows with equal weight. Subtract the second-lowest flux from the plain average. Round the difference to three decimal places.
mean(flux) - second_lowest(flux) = 0.094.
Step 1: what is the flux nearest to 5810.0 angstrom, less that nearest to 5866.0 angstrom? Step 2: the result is -0.08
